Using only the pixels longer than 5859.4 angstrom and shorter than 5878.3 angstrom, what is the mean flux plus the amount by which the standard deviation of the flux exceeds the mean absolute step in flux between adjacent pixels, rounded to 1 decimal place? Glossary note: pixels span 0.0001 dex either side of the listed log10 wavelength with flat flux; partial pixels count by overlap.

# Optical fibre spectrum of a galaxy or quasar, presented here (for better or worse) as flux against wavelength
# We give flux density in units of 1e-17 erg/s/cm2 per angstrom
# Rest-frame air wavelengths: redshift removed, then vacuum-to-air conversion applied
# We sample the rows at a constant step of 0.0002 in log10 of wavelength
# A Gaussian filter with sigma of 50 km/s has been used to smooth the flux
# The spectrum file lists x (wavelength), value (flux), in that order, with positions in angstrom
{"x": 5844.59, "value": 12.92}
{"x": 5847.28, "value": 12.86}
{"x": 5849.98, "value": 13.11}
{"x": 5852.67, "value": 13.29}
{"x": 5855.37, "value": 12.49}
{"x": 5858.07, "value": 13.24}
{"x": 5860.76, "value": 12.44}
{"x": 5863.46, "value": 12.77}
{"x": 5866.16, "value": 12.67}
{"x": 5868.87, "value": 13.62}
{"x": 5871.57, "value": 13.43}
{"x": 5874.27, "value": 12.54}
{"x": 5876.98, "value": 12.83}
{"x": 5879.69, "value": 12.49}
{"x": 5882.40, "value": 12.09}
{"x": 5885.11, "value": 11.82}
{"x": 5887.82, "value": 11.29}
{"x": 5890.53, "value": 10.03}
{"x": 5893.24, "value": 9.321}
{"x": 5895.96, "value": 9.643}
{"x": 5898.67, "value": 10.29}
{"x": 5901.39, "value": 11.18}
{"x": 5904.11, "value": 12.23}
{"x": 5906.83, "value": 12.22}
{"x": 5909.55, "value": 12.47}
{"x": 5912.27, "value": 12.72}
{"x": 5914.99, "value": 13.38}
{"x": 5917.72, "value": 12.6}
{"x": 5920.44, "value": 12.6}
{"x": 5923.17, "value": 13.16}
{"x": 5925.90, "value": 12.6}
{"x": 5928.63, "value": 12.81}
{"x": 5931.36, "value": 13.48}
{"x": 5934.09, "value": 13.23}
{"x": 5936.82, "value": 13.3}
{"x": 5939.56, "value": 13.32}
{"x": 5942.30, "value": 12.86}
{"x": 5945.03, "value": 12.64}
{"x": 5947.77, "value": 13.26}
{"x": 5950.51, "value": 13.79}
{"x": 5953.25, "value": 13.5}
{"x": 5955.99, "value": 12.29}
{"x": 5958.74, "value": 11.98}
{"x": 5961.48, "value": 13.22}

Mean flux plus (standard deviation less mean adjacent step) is 12.9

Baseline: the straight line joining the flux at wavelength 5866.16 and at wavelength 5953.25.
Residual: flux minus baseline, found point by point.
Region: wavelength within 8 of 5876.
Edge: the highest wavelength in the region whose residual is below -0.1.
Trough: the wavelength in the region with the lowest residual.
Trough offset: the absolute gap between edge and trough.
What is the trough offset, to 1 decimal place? 0.0 angstrom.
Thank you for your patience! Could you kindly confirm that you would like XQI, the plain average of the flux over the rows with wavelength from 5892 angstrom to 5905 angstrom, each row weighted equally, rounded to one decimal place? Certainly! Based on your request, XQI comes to 10.5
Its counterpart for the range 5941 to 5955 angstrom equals 13.2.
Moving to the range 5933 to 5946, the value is 13.1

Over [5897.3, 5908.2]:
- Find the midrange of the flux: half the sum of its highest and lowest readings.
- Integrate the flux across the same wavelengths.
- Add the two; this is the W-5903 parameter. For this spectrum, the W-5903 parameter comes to 136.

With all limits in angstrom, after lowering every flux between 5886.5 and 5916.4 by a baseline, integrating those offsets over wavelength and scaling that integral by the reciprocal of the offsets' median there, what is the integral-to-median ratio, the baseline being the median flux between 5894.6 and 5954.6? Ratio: 29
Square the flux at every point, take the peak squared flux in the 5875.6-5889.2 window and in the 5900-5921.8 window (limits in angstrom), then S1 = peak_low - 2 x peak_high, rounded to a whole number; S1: -193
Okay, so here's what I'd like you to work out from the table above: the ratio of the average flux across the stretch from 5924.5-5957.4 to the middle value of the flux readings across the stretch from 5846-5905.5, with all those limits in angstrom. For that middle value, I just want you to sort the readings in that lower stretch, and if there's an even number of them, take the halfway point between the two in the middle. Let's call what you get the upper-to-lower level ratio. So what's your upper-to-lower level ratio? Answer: 1.048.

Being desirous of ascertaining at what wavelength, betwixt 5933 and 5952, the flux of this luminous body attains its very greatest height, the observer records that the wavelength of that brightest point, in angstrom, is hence 5950.51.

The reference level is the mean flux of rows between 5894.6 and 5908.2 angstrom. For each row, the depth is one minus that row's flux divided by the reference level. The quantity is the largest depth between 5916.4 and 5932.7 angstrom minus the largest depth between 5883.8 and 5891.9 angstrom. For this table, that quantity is -0.23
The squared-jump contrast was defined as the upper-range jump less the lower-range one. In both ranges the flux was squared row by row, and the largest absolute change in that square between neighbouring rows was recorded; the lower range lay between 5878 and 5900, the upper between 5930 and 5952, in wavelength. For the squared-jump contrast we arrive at -11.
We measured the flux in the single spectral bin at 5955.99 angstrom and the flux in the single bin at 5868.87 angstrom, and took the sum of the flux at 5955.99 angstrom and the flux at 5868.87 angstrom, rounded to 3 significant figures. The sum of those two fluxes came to 25.9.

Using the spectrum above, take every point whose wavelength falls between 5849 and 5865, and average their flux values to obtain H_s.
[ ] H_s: 12.9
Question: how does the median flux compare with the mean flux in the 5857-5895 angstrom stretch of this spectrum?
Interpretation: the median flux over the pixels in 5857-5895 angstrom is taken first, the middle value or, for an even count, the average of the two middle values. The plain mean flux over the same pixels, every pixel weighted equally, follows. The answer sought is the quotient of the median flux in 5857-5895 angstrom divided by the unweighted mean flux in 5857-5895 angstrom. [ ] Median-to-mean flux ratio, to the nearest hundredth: 1.03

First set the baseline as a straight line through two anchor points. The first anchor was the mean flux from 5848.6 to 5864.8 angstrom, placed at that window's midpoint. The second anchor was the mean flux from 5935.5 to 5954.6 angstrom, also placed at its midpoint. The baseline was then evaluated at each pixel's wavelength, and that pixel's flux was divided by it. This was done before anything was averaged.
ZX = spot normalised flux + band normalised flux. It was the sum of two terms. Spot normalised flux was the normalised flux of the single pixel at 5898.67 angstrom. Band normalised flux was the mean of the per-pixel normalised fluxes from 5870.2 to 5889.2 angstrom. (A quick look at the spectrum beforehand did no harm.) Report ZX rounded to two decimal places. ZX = 1.74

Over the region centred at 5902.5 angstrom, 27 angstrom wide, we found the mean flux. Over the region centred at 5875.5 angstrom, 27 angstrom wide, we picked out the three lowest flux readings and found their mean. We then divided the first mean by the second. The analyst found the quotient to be 0.97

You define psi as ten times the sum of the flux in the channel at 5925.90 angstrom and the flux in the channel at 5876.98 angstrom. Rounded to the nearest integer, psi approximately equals 254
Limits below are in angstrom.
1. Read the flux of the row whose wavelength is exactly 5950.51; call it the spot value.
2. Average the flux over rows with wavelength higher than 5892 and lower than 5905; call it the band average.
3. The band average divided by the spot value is 0.76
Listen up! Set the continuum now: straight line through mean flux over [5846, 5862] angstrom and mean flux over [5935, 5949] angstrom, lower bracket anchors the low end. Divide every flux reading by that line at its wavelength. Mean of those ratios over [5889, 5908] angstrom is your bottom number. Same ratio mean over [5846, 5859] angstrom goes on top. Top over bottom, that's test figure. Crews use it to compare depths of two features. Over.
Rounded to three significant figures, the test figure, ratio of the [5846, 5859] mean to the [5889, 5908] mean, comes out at 1.22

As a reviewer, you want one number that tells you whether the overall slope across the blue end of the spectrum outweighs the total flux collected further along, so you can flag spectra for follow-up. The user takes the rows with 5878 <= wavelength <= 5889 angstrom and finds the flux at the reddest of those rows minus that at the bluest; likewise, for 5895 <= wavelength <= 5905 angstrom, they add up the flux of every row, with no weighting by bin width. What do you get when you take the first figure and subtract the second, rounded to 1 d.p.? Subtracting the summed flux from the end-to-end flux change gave -44.5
